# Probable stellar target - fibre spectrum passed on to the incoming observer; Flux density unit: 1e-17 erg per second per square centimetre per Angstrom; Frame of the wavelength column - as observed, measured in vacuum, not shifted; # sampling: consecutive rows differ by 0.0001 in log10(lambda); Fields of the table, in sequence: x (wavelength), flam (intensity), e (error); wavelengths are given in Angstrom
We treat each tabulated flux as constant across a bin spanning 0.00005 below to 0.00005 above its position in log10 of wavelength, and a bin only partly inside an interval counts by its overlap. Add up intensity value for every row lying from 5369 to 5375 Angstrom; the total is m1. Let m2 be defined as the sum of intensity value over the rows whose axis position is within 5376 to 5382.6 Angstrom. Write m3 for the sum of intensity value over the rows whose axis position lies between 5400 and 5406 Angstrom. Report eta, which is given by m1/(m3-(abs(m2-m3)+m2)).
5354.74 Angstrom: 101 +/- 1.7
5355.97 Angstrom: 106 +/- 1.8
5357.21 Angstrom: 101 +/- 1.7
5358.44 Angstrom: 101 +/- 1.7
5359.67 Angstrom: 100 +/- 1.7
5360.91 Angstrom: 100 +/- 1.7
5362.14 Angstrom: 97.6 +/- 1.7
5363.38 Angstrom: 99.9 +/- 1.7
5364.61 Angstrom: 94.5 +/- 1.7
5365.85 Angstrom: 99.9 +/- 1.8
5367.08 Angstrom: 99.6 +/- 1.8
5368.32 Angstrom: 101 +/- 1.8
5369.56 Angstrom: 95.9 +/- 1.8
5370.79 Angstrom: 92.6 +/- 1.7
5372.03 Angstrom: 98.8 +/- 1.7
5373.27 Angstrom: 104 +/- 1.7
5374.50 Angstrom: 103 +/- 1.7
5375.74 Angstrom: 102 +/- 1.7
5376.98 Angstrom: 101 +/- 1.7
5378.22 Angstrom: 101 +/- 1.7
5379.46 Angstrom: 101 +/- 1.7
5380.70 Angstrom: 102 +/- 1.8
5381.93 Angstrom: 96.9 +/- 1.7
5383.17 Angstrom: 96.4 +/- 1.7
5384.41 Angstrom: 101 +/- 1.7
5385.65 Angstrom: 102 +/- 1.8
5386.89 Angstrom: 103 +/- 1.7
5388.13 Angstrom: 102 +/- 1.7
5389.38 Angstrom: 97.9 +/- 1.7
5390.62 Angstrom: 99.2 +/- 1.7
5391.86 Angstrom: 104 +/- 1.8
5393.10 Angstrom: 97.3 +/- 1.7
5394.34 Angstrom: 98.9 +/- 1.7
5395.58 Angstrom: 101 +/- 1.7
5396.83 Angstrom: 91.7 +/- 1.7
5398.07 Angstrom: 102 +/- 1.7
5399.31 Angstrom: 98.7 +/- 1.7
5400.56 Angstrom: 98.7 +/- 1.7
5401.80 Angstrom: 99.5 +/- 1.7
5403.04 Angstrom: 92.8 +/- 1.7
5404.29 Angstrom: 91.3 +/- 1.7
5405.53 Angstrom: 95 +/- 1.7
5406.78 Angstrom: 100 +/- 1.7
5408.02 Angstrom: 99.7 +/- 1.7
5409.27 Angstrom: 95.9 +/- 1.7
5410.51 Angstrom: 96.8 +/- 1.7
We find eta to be -10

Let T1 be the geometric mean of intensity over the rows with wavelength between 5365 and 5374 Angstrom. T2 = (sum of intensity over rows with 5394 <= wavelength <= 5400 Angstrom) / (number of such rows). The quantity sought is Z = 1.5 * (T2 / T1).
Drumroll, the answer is 1.50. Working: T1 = 99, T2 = 98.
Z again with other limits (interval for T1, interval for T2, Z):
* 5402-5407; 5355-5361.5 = 1.61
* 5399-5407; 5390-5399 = 1.54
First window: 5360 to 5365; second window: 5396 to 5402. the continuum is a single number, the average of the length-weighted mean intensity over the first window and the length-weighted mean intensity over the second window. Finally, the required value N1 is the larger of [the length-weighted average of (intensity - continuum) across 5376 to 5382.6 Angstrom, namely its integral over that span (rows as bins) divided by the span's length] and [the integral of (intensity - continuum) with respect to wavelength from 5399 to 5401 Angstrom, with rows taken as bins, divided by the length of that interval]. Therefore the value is 2.3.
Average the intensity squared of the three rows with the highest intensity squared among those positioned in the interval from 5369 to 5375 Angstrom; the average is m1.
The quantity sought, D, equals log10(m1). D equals 4.02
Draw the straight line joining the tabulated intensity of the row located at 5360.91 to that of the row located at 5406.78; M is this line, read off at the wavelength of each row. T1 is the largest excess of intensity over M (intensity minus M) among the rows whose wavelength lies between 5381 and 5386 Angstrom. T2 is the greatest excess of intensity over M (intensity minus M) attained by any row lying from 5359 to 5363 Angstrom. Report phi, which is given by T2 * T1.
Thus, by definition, 0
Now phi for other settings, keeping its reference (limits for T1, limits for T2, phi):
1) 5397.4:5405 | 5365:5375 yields 8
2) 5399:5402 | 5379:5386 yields -1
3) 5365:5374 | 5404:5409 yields 0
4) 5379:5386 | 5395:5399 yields 4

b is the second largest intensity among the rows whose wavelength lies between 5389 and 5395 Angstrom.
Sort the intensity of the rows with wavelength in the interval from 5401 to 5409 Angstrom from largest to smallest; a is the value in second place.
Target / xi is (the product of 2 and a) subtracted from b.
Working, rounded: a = 99.7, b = 99.2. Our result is -100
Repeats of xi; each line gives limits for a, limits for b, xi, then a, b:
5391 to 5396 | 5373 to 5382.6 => -99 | 101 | 103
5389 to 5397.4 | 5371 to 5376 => -99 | 101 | 103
